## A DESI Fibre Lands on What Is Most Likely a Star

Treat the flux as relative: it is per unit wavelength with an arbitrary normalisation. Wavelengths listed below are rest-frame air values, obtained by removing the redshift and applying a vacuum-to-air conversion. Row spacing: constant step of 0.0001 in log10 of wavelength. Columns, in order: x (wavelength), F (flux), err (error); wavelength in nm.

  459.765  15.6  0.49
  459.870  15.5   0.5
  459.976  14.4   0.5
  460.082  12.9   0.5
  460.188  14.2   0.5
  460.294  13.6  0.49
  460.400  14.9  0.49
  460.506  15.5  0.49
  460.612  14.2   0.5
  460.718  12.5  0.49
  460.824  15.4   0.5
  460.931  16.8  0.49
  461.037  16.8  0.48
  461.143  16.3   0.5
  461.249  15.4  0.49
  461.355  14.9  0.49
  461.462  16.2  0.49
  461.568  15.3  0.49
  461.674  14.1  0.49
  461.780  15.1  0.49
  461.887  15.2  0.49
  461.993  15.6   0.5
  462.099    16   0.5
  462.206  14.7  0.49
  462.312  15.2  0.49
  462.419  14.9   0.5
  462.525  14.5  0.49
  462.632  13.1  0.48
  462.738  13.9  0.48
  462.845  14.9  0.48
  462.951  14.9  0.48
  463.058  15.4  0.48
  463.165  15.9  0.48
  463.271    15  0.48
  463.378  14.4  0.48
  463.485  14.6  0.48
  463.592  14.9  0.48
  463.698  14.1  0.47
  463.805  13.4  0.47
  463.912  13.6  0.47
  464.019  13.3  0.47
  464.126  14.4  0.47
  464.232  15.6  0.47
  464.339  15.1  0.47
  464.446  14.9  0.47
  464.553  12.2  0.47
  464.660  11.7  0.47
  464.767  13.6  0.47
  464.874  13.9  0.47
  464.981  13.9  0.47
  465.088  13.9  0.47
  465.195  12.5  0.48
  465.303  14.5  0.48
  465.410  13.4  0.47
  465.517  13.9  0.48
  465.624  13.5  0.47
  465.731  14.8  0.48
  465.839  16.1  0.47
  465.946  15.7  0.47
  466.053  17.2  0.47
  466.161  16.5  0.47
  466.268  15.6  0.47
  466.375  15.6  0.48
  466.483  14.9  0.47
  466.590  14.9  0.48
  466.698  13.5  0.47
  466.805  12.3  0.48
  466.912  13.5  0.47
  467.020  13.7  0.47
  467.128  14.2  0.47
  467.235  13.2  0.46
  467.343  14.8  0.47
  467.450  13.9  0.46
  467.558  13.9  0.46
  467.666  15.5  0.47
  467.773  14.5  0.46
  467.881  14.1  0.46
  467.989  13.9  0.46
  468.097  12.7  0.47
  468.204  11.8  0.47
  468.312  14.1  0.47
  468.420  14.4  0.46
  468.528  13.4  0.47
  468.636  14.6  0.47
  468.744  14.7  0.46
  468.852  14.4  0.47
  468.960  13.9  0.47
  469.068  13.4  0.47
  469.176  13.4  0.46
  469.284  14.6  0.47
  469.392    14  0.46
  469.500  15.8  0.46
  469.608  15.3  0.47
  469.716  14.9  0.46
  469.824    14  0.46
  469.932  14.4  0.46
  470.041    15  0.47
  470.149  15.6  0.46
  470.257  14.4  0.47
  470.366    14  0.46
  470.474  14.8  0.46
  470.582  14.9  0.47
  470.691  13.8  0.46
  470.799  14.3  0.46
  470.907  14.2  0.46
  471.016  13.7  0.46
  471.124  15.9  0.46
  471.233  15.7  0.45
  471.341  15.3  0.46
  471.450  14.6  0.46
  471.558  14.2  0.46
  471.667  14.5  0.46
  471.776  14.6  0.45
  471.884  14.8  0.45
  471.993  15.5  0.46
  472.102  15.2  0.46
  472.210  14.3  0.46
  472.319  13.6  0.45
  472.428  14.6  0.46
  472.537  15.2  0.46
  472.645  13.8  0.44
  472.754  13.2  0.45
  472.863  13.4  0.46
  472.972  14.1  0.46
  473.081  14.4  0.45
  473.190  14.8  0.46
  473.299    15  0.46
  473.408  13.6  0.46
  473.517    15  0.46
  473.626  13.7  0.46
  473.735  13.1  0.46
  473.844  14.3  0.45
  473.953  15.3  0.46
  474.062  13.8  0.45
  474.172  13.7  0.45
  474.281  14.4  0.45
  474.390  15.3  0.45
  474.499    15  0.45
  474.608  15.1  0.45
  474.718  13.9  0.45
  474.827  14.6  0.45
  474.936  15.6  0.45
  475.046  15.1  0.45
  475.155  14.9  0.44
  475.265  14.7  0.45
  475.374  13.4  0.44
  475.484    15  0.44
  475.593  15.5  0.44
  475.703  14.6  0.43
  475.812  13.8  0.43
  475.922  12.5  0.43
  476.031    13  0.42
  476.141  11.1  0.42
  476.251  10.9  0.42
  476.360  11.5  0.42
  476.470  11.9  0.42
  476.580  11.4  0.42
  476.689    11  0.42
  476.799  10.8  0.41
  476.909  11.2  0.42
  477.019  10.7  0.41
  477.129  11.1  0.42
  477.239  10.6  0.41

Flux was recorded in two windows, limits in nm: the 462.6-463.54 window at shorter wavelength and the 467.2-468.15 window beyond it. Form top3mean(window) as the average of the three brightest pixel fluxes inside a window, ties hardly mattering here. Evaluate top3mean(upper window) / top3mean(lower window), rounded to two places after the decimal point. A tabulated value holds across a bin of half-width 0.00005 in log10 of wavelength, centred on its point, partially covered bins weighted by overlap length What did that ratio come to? 0.97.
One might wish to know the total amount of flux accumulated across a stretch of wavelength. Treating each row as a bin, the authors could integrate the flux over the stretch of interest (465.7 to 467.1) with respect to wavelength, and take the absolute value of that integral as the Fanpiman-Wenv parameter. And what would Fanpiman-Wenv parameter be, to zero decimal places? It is 21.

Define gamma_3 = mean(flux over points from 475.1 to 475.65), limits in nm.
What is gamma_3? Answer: 14.7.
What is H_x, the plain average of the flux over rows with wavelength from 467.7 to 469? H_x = 13.9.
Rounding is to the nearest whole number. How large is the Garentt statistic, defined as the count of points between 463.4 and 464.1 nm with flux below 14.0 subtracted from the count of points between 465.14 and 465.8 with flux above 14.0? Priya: -1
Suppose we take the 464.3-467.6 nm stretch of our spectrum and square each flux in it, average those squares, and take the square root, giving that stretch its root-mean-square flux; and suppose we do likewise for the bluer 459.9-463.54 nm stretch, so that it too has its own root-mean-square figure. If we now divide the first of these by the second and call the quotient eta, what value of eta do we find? 0.96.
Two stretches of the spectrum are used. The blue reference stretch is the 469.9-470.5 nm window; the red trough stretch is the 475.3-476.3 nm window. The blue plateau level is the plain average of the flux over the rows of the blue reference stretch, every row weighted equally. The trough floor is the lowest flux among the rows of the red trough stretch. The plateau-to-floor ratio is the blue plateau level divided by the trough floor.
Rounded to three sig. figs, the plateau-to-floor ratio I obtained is 1.35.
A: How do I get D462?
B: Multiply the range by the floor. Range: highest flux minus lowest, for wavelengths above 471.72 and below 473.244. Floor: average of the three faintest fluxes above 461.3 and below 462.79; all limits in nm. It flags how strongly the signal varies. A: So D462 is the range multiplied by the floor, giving 32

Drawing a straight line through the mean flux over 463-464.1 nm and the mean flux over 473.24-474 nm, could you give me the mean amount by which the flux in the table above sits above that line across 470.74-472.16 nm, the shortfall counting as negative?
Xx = 0.5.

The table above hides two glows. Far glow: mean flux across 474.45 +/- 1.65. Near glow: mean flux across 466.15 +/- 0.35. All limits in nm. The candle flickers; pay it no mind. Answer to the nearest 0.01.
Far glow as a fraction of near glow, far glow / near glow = 0.90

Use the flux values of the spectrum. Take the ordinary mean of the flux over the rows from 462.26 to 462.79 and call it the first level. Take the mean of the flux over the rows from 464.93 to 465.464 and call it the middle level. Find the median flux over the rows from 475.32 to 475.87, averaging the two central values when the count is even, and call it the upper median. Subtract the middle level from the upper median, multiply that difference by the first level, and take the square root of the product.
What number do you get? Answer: 3.7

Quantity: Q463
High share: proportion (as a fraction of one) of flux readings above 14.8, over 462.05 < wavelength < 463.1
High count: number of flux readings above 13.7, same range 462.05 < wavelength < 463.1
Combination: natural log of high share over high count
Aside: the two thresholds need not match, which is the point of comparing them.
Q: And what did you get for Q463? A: -2.7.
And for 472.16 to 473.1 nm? -4.0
